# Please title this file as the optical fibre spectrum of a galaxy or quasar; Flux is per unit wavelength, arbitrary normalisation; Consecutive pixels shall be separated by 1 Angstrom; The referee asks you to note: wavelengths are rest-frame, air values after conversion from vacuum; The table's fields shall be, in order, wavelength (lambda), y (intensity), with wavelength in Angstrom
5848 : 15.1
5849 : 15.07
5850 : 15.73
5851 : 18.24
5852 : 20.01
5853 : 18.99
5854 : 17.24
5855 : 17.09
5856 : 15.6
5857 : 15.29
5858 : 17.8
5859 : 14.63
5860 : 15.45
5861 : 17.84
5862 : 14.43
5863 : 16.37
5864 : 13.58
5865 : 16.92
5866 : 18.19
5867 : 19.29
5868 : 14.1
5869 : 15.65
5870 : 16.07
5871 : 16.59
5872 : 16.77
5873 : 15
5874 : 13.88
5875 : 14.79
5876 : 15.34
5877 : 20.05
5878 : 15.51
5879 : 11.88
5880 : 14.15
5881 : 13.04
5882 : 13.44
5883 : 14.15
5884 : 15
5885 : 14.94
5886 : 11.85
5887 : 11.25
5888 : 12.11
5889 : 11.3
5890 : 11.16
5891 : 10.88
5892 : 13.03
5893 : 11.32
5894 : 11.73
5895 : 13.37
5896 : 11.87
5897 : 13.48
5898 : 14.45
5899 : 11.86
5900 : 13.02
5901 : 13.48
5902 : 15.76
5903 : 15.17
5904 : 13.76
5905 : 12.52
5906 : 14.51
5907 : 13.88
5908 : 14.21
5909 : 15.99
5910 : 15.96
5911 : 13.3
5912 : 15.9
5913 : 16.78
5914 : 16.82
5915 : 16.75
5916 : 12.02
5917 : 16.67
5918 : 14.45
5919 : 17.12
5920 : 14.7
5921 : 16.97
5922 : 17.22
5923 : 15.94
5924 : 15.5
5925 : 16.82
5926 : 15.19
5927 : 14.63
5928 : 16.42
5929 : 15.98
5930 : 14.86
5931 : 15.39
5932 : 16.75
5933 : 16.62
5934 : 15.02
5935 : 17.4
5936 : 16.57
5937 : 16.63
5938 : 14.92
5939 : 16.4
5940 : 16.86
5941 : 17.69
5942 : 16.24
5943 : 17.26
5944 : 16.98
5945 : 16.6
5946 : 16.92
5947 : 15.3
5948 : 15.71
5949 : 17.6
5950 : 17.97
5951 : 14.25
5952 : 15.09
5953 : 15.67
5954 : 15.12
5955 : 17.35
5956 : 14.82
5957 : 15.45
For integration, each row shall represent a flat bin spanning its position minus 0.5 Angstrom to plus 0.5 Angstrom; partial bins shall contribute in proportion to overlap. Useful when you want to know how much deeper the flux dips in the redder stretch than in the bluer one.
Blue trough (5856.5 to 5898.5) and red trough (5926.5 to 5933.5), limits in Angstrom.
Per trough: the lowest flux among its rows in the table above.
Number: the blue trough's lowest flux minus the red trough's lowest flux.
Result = -4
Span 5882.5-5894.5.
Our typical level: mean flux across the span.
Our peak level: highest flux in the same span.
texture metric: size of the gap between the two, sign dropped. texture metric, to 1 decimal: 2.6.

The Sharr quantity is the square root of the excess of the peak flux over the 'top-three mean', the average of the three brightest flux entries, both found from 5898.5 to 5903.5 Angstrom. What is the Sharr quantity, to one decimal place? 1.0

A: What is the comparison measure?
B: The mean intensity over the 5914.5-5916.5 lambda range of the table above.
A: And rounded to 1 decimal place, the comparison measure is 14.4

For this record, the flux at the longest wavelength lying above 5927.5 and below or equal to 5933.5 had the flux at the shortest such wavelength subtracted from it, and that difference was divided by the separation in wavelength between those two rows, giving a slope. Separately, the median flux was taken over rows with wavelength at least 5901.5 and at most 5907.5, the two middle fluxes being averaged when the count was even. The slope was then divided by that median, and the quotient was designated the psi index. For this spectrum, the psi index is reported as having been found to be 0.00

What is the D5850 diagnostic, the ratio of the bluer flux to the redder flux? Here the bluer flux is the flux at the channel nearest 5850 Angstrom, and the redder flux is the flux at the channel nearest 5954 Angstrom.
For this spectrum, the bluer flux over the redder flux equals 1.04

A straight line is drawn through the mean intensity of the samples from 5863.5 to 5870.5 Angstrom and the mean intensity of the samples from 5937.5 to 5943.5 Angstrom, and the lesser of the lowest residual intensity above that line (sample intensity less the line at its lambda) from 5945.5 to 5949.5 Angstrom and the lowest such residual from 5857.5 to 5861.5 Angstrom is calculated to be -1.6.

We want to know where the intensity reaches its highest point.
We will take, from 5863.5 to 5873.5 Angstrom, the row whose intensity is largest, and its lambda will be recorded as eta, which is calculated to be 5867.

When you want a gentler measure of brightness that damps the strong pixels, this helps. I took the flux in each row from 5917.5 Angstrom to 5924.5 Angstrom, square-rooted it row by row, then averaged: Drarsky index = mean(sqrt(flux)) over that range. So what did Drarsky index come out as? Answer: 4.00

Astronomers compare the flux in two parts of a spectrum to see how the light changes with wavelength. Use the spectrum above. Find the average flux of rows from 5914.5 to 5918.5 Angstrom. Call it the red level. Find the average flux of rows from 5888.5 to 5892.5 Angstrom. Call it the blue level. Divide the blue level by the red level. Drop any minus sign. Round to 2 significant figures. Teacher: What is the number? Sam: 0.77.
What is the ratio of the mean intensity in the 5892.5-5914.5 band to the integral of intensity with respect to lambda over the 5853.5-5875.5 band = 0.040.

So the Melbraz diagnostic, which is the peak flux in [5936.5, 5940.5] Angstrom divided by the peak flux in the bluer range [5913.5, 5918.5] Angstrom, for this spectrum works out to 1.00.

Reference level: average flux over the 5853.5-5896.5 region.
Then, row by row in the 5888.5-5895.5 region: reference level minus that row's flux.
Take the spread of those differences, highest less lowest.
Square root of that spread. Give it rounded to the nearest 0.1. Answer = 1.6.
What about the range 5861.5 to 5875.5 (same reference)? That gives 2.4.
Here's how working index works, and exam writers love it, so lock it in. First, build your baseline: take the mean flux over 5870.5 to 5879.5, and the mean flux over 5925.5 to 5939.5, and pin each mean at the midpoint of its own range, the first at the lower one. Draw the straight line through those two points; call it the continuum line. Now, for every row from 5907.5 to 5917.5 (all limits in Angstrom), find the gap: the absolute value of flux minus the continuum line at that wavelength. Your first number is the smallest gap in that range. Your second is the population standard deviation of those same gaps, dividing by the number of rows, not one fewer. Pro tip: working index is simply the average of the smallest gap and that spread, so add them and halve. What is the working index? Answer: 0.60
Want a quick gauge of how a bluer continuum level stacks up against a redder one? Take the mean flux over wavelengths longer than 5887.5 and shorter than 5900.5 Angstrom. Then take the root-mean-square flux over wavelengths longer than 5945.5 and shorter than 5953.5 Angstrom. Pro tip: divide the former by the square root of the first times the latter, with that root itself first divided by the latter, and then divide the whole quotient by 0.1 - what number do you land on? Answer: 141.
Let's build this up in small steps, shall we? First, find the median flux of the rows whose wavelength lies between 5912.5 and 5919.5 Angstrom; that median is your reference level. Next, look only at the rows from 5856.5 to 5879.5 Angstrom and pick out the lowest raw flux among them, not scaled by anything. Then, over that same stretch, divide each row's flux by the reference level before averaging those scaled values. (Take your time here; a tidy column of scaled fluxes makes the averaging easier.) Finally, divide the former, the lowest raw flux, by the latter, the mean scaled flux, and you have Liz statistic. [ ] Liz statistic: 12.5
